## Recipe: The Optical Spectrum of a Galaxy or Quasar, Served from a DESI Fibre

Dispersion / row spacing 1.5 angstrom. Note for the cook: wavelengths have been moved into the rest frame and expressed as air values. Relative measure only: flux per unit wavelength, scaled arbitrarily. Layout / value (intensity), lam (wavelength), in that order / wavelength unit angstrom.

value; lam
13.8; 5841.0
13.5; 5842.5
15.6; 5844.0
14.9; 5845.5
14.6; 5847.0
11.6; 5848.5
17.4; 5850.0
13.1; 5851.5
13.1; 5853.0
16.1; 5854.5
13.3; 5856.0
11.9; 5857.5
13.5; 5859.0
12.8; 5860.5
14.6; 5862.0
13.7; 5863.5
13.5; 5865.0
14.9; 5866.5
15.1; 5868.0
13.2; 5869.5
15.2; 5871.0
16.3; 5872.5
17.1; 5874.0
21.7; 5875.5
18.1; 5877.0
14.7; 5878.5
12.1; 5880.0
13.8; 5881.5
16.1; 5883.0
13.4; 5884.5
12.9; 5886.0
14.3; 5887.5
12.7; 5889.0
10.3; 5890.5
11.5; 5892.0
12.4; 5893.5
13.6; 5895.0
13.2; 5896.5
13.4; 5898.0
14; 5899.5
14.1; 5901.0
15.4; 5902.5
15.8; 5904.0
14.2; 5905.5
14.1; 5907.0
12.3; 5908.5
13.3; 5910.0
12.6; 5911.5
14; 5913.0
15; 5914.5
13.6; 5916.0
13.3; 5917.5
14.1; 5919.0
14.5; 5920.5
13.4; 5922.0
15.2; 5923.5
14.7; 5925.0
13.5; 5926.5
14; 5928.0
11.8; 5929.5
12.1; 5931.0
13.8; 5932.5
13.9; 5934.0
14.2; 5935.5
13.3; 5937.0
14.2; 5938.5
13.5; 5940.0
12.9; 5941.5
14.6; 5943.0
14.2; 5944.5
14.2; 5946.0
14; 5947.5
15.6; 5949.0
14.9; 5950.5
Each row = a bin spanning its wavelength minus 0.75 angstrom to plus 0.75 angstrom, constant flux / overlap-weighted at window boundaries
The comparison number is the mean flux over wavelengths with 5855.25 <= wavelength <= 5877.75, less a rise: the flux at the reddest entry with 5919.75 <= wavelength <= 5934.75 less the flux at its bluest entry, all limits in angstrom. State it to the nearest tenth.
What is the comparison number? 15.6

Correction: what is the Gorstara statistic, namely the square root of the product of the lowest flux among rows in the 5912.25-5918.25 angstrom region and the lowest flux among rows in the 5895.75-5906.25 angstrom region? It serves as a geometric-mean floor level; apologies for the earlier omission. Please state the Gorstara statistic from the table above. 13.2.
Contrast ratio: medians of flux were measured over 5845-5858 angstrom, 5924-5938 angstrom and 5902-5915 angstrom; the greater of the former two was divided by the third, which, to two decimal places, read 0.98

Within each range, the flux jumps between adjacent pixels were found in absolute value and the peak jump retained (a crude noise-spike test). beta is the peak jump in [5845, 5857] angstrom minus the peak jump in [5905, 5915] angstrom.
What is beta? 4.0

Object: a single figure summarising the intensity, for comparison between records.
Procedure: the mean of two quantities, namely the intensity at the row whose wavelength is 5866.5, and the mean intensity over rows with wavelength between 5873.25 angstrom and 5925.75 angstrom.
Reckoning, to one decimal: 14.5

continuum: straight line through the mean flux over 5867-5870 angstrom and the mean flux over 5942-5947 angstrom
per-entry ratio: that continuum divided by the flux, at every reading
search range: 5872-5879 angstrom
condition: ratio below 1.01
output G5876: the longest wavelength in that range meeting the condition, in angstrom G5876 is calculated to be 5878.5 angstrom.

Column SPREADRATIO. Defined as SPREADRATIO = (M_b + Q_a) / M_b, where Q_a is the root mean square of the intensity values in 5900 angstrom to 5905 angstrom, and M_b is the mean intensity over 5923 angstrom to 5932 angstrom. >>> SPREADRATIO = 2.12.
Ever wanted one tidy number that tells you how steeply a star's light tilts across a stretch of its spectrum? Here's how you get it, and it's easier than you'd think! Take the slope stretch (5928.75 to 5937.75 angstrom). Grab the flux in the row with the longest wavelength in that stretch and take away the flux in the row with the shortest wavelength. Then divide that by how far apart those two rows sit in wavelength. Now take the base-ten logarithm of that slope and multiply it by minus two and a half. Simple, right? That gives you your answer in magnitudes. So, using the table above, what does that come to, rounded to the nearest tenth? 1.7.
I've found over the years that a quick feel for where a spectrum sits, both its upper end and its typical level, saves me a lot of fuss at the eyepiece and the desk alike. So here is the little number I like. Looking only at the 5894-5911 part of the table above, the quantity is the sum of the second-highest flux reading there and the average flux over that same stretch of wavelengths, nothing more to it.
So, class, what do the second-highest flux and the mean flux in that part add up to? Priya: 29.3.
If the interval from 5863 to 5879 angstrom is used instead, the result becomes 33.9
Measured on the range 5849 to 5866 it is 30.0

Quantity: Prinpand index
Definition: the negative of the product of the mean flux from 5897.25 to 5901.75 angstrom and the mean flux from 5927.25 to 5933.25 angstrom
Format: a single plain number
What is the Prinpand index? -179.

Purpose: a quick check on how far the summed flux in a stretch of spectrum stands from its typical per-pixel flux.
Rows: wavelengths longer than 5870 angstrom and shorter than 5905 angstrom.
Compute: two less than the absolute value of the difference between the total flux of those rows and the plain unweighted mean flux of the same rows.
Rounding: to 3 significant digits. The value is 316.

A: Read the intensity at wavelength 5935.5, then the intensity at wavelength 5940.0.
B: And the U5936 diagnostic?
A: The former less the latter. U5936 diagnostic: 0.7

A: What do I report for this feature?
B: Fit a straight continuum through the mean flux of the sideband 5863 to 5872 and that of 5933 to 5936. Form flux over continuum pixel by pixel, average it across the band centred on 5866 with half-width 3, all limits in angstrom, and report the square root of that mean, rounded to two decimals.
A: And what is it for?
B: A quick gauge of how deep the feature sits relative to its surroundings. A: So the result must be 1.00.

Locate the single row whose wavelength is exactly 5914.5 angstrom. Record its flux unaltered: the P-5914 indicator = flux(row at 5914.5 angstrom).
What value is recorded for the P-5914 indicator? 15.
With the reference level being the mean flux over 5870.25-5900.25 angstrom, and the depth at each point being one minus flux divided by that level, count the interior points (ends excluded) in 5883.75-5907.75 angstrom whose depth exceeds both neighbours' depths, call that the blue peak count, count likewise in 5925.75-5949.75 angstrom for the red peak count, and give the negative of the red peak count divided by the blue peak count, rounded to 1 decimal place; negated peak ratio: -1.3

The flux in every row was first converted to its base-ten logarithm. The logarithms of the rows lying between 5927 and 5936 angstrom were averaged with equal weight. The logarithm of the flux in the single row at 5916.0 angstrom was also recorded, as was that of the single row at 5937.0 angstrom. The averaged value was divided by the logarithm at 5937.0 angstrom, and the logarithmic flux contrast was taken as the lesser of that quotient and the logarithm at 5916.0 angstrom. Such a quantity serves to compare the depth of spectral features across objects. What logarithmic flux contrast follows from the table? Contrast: 1.00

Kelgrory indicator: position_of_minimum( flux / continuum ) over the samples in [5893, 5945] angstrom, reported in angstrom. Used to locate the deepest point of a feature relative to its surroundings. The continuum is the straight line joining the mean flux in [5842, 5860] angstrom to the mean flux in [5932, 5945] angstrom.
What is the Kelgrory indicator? 5929.5 angstrom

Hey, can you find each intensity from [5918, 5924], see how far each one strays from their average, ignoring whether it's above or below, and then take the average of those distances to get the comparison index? 0.55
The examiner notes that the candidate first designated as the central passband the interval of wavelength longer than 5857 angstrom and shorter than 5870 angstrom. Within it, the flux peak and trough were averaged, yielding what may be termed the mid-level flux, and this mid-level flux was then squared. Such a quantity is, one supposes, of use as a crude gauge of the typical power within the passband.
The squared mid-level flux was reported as 182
